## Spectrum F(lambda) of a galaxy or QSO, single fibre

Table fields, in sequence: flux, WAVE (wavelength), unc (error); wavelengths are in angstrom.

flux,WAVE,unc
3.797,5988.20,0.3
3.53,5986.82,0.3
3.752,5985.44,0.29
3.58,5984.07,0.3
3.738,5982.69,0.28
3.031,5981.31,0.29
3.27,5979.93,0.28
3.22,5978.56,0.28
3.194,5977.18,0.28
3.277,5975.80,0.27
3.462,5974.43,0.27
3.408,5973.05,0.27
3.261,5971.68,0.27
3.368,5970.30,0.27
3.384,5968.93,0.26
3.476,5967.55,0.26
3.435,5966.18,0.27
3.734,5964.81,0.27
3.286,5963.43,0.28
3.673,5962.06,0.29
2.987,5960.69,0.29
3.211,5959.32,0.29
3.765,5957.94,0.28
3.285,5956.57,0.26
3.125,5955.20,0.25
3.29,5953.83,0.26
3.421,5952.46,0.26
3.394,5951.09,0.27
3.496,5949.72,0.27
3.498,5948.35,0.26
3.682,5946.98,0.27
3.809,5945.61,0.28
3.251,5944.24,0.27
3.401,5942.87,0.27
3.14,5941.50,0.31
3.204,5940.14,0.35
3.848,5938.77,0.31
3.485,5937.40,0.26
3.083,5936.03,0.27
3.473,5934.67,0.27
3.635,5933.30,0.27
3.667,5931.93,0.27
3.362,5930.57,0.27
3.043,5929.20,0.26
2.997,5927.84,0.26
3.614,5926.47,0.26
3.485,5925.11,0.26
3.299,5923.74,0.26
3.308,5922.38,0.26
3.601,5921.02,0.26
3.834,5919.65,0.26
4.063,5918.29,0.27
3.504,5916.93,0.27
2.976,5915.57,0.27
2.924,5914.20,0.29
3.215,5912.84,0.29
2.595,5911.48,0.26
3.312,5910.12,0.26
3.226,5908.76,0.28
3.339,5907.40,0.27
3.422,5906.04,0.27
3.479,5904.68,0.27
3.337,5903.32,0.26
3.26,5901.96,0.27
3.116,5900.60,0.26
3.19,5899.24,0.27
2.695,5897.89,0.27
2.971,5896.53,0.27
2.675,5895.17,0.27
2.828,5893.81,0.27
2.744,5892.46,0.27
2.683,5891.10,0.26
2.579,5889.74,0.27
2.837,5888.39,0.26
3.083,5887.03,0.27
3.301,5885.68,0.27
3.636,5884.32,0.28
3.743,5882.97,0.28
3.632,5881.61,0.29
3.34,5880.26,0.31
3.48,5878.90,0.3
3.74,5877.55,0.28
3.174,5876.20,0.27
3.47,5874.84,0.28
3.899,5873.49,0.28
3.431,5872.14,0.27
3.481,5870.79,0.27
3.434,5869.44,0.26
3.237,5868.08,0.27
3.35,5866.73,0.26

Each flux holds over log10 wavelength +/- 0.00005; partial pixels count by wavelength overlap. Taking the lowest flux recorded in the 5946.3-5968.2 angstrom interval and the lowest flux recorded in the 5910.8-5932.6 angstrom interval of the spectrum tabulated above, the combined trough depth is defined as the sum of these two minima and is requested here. 5.58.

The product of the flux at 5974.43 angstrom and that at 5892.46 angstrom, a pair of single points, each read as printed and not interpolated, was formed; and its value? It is 9.5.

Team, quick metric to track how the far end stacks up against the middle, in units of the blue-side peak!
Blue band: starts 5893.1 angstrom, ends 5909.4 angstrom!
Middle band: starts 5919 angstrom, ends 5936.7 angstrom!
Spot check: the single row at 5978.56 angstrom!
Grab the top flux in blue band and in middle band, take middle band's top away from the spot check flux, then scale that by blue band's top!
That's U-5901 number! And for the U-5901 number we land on -0.176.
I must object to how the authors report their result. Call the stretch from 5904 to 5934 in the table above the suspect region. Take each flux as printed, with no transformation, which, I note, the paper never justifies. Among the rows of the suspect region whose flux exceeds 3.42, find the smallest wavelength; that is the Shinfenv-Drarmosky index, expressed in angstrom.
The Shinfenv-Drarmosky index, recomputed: 5904.68 angstrom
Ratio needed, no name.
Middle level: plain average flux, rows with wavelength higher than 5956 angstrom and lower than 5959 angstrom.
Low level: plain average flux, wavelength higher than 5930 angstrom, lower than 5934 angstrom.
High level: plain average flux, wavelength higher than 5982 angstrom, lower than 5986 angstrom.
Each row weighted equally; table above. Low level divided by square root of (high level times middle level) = 0.99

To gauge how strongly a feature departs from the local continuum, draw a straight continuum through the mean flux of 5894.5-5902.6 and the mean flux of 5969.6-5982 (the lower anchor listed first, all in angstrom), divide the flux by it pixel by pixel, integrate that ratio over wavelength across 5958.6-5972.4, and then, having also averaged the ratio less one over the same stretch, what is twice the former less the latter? 29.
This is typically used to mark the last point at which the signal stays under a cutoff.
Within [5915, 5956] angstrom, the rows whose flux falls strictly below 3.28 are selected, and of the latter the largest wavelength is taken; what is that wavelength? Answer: 5955.20 angstrom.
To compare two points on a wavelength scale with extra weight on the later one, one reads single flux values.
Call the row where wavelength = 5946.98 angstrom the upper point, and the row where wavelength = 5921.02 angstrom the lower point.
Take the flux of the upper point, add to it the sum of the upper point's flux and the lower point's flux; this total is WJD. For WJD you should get 11.0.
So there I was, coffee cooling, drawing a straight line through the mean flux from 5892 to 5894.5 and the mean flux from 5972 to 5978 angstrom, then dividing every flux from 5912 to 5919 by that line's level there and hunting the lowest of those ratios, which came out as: 1.00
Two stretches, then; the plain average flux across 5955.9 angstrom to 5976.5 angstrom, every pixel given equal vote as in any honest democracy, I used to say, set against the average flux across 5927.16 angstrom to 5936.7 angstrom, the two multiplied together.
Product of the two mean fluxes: 11.3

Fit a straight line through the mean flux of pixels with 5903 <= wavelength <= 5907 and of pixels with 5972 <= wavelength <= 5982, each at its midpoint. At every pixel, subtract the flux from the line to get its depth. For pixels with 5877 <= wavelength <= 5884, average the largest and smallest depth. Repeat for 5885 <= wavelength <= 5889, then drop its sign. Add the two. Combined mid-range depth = 0.30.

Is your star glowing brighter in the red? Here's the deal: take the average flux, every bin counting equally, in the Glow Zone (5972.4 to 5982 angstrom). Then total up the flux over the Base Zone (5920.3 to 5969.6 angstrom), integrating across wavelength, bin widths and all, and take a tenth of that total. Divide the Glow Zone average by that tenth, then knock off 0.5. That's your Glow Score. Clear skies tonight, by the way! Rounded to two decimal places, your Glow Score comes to -0.31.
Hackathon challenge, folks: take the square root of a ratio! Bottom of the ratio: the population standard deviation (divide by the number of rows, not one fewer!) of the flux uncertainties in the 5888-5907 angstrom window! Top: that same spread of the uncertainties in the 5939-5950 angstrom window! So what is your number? 2.5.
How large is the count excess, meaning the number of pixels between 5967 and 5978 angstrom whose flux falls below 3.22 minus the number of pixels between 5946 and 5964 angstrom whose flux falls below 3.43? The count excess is -7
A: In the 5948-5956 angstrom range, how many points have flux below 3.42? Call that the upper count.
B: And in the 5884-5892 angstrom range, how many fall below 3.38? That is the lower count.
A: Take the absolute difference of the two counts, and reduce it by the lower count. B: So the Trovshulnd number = -3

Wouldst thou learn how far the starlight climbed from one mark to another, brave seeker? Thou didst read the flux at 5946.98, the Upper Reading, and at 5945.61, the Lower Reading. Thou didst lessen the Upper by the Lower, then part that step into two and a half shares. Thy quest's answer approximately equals -0.05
